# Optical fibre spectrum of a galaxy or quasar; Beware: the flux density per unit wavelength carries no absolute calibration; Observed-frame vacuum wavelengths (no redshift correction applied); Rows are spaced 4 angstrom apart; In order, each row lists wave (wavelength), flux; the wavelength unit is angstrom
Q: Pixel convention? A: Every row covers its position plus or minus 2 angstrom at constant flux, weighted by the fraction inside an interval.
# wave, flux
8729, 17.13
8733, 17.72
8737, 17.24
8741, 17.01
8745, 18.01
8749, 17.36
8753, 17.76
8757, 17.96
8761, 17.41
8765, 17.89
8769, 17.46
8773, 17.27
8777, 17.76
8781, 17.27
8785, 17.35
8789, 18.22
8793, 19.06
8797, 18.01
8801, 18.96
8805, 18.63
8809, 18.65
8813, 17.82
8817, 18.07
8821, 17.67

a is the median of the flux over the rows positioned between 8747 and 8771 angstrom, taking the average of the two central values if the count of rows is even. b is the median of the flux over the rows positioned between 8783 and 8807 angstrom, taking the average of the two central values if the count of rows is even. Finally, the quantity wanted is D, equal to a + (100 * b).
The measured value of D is 1860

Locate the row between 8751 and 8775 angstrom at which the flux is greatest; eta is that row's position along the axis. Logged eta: 8757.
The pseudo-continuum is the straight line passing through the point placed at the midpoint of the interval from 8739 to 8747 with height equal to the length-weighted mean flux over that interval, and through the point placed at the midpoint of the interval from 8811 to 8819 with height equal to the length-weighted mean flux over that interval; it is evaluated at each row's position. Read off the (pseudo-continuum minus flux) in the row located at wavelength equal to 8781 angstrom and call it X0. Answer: 0.47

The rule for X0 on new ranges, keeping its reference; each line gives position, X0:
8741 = 0.49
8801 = -1.10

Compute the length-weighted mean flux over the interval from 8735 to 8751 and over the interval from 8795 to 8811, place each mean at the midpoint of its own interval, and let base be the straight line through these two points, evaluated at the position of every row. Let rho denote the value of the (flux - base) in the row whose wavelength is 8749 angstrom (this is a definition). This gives -0.16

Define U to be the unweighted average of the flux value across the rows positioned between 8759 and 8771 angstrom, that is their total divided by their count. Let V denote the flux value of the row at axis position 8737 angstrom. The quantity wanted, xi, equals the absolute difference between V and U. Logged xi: 0.35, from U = 17.6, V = 17.24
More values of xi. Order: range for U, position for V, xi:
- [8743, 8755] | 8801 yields 1.25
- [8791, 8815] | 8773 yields 1.25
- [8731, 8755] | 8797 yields 0.49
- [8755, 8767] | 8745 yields 0.26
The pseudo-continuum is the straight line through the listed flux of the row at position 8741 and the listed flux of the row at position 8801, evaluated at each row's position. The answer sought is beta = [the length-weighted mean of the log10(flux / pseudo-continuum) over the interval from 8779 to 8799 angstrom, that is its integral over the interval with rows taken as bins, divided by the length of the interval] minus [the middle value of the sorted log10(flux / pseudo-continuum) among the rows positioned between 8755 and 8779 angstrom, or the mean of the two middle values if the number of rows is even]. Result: -0.006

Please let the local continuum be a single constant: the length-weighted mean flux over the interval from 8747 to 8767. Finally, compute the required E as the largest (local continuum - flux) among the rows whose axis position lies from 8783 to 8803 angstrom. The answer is 0.33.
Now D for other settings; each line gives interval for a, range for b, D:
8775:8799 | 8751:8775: 1779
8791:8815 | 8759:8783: 1762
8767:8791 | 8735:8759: 1773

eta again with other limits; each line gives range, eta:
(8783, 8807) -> 8793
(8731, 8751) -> 8745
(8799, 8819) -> 8801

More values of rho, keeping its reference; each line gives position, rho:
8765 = 0.06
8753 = 0.16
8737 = -0.05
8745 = 0.57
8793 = 0.69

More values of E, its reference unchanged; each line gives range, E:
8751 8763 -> 0.27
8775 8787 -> 0.41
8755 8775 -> 0.41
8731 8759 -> 0.67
